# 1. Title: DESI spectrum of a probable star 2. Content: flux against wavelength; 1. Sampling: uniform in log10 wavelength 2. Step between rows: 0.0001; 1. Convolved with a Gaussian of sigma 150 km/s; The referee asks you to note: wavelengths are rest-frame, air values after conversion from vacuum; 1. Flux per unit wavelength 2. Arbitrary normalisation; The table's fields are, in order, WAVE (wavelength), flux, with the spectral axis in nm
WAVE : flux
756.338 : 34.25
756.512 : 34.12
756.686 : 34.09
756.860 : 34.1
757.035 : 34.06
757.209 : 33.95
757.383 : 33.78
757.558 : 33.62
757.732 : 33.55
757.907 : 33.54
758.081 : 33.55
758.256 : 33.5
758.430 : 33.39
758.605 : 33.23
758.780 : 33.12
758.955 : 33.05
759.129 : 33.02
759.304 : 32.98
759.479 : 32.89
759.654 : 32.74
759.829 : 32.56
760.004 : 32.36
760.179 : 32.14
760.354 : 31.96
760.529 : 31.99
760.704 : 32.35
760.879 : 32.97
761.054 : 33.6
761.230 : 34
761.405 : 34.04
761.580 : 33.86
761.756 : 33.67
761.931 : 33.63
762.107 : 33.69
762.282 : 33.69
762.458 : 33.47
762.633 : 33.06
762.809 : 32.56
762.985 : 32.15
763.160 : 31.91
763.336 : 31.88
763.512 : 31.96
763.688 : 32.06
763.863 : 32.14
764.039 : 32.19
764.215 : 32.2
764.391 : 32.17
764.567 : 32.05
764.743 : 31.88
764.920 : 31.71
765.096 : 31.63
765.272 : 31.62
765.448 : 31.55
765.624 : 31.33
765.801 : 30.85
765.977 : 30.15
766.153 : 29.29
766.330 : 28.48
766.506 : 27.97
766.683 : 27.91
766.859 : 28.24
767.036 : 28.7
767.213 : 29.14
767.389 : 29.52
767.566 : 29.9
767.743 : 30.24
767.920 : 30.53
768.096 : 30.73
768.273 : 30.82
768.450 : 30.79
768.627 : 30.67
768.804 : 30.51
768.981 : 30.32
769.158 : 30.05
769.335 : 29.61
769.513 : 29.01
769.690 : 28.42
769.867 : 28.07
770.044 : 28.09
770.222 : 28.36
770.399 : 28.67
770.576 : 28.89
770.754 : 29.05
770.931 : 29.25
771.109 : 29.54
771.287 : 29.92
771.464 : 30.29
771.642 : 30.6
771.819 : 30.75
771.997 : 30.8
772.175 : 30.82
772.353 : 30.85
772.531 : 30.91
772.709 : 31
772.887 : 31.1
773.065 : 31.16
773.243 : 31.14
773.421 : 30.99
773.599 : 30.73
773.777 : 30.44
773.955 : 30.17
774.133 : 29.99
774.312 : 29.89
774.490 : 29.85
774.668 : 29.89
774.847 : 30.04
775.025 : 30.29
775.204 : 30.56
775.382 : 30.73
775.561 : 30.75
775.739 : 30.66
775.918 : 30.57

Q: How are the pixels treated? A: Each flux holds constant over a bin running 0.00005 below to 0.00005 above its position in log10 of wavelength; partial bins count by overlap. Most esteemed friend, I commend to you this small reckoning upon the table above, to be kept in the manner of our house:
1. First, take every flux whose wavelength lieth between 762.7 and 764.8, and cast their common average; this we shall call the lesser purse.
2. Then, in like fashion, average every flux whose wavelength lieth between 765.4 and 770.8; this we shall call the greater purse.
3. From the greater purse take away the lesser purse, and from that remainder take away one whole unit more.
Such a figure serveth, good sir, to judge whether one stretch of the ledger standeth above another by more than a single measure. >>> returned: -3.6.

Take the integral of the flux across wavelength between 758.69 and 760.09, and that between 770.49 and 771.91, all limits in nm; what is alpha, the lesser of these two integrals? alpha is 42.3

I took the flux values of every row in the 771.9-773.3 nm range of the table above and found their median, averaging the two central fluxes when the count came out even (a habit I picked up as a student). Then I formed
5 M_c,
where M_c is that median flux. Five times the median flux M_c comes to 155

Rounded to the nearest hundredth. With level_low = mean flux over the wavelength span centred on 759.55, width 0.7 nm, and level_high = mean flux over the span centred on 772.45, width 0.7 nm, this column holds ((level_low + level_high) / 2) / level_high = 1.03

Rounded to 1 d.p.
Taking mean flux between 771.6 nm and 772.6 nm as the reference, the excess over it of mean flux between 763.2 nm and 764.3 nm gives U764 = 1.3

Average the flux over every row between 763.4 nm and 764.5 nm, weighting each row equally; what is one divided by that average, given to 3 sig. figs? 0.0311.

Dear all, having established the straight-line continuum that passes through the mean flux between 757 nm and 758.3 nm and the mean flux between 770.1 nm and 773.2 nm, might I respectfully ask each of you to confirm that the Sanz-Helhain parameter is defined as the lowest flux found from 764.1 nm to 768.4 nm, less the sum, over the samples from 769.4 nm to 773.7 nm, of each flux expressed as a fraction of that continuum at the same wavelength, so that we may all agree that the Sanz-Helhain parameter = 4.1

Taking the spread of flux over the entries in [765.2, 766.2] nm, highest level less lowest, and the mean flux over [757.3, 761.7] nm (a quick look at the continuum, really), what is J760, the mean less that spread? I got 30.8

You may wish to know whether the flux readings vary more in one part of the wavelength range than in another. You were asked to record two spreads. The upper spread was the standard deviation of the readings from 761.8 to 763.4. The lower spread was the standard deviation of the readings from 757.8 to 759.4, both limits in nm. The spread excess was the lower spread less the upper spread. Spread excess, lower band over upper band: -0.5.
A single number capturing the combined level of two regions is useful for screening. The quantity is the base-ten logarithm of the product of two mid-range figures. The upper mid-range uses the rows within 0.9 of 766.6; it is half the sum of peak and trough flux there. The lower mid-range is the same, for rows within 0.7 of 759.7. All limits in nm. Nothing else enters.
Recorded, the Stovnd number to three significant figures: 2.98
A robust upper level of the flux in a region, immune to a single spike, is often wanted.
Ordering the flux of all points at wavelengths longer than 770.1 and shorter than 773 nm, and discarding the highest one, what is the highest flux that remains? 31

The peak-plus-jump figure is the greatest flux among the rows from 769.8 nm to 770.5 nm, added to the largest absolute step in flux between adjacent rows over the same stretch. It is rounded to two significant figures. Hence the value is 29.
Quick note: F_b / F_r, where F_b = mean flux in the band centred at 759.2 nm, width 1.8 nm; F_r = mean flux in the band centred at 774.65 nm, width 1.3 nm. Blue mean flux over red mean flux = 1.095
